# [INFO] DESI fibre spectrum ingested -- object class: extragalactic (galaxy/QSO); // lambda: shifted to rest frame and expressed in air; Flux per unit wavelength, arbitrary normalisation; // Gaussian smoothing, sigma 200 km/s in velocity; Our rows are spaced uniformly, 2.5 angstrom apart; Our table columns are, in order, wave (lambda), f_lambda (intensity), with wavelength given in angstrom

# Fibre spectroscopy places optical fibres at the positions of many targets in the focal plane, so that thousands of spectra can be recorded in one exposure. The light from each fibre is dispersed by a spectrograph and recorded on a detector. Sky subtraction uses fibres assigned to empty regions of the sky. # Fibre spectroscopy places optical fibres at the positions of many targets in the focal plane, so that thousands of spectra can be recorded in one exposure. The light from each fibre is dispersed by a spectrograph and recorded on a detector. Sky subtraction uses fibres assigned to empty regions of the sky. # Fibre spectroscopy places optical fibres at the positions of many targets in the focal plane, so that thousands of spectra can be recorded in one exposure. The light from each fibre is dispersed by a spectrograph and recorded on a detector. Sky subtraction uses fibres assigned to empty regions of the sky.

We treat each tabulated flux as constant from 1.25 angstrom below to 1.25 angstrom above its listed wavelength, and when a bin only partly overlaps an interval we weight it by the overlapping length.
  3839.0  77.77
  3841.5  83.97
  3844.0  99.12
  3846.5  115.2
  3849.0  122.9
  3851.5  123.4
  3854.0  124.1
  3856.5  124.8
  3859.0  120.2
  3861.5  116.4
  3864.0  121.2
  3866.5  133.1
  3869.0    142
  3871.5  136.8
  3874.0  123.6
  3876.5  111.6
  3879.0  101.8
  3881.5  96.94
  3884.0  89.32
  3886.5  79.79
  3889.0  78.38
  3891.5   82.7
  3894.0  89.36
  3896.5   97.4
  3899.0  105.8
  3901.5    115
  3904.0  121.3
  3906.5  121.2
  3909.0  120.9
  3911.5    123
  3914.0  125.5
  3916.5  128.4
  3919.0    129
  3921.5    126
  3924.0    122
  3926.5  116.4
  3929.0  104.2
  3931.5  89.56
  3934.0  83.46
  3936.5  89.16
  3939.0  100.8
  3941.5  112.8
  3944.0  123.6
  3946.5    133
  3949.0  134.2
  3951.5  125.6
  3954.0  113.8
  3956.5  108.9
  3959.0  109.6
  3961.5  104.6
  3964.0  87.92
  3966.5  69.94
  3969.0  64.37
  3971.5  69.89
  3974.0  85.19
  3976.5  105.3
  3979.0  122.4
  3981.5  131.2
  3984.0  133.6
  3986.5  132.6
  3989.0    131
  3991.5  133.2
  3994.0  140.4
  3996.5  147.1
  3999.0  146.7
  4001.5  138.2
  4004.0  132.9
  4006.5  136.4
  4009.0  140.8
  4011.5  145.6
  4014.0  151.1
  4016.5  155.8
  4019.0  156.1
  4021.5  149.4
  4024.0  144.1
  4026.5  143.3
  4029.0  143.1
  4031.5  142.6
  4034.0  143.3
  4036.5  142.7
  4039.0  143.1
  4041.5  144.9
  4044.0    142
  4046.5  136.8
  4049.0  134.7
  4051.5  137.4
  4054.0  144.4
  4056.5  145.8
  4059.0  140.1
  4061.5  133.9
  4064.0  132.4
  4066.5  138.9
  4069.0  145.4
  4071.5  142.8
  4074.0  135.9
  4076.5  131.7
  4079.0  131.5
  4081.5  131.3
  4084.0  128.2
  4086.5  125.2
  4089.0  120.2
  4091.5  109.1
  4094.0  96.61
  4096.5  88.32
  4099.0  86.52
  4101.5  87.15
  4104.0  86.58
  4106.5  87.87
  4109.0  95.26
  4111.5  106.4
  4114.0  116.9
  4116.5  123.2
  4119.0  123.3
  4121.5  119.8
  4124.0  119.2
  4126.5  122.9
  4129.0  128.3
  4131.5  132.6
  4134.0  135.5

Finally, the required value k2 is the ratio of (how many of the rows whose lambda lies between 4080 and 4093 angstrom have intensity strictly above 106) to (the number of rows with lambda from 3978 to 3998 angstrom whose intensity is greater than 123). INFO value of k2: 0.7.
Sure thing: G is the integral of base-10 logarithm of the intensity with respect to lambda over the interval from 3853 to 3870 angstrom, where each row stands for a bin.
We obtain 36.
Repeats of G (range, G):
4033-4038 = 11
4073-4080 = 15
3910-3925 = 31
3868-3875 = 15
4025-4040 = 32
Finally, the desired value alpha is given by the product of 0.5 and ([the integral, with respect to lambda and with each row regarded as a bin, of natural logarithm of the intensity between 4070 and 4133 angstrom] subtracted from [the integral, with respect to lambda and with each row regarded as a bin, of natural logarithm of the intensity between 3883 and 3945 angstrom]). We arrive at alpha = -5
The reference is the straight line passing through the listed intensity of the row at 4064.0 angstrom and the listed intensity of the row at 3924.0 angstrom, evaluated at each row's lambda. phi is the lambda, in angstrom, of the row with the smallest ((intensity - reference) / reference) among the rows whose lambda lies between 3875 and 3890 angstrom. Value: 3889.0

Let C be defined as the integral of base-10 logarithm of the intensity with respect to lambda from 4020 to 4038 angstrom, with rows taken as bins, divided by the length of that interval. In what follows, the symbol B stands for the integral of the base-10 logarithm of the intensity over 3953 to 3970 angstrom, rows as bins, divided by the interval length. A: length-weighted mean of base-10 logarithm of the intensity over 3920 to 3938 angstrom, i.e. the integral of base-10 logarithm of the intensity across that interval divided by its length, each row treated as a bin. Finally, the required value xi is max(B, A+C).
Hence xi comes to 4.17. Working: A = 2.01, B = 1.97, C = 2.16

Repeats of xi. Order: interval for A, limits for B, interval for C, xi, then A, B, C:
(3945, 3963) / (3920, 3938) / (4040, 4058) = 4.22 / 2.07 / 2.01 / 2.15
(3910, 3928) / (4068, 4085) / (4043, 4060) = 4.24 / 2.09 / 2.13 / 2.15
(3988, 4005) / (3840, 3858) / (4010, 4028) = 4.31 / 2.14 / 2.05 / 2.17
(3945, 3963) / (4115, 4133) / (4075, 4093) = 4.17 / 2.07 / 2.09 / 2.10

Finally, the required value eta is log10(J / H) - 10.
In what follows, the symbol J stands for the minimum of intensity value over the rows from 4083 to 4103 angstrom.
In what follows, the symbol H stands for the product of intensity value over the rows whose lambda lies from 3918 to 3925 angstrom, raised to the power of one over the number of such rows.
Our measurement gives -10.2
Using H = 126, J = 86.52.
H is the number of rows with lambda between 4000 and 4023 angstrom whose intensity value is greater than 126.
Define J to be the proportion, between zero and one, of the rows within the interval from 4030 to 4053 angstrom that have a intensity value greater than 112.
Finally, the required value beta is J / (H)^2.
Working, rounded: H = 9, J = 1.00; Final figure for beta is 0.01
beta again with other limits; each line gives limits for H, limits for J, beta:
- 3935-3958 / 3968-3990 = 0.14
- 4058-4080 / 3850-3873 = 0.01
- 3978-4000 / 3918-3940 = 0.01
